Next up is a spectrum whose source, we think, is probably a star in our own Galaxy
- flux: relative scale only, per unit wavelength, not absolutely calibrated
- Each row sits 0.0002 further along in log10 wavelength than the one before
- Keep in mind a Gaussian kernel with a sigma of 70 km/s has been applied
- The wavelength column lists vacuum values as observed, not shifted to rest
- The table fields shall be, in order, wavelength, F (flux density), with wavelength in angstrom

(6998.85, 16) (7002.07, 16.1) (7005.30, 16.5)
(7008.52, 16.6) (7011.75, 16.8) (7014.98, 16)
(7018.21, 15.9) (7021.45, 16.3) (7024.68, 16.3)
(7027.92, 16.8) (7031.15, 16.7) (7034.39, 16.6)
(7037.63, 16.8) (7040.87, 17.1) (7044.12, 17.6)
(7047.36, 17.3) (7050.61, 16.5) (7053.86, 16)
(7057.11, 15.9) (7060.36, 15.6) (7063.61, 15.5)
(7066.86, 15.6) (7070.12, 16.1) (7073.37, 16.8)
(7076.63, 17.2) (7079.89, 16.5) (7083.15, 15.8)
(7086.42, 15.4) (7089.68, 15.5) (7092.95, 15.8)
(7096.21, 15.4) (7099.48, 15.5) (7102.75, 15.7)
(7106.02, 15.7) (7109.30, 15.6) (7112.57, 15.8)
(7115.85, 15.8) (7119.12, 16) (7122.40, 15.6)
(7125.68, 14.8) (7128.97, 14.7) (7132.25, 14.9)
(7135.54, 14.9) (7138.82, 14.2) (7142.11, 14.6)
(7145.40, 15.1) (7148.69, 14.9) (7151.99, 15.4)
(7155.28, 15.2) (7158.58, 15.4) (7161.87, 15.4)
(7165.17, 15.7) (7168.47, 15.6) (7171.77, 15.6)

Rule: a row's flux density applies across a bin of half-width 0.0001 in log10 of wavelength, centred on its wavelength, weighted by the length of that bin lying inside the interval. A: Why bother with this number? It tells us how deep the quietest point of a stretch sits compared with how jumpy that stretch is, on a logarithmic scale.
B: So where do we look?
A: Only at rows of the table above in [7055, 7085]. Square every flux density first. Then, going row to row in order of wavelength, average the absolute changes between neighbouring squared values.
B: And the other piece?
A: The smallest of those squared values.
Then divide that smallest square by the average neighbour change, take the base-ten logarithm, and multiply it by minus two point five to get -3.1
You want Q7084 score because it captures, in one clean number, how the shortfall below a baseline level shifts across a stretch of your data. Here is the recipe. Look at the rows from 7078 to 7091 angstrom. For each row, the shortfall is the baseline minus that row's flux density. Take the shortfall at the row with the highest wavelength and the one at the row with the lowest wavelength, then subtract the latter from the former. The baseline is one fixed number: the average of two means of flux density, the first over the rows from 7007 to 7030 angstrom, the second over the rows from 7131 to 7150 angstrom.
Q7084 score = 1.0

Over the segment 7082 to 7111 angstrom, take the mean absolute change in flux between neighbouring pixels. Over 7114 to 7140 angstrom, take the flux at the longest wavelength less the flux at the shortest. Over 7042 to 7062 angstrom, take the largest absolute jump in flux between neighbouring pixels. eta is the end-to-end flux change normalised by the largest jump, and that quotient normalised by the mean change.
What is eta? -10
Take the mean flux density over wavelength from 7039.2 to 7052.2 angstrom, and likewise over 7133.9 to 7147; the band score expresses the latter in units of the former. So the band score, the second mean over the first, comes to 0.86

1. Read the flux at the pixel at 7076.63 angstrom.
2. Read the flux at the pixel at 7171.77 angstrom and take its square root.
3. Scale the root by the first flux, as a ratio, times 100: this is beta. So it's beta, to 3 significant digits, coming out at 23.0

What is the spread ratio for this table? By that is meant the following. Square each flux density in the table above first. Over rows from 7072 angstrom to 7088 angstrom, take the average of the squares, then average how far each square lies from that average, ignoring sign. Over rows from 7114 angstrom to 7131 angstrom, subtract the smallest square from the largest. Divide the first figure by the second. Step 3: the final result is 0.5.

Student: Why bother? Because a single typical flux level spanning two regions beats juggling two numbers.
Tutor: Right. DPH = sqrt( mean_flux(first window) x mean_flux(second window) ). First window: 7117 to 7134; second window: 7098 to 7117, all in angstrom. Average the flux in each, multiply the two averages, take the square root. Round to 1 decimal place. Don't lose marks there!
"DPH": 15.4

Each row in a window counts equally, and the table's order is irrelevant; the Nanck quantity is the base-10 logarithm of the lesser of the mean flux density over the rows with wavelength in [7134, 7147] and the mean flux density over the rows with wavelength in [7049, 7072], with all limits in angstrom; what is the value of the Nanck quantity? 1.17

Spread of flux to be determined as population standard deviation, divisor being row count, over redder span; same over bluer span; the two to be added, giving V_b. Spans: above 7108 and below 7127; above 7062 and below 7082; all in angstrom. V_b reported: 1.0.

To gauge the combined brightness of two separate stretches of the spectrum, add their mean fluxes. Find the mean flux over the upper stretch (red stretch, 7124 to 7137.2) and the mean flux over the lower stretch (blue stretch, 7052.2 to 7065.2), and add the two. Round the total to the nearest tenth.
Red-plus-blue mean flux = 30.6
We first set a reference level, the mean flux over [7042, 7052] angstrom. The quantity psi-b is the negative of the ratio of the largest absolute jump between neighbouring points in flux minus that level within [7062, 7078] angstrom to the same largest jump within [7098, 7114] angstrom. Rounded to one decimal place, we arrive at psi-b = -3.5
